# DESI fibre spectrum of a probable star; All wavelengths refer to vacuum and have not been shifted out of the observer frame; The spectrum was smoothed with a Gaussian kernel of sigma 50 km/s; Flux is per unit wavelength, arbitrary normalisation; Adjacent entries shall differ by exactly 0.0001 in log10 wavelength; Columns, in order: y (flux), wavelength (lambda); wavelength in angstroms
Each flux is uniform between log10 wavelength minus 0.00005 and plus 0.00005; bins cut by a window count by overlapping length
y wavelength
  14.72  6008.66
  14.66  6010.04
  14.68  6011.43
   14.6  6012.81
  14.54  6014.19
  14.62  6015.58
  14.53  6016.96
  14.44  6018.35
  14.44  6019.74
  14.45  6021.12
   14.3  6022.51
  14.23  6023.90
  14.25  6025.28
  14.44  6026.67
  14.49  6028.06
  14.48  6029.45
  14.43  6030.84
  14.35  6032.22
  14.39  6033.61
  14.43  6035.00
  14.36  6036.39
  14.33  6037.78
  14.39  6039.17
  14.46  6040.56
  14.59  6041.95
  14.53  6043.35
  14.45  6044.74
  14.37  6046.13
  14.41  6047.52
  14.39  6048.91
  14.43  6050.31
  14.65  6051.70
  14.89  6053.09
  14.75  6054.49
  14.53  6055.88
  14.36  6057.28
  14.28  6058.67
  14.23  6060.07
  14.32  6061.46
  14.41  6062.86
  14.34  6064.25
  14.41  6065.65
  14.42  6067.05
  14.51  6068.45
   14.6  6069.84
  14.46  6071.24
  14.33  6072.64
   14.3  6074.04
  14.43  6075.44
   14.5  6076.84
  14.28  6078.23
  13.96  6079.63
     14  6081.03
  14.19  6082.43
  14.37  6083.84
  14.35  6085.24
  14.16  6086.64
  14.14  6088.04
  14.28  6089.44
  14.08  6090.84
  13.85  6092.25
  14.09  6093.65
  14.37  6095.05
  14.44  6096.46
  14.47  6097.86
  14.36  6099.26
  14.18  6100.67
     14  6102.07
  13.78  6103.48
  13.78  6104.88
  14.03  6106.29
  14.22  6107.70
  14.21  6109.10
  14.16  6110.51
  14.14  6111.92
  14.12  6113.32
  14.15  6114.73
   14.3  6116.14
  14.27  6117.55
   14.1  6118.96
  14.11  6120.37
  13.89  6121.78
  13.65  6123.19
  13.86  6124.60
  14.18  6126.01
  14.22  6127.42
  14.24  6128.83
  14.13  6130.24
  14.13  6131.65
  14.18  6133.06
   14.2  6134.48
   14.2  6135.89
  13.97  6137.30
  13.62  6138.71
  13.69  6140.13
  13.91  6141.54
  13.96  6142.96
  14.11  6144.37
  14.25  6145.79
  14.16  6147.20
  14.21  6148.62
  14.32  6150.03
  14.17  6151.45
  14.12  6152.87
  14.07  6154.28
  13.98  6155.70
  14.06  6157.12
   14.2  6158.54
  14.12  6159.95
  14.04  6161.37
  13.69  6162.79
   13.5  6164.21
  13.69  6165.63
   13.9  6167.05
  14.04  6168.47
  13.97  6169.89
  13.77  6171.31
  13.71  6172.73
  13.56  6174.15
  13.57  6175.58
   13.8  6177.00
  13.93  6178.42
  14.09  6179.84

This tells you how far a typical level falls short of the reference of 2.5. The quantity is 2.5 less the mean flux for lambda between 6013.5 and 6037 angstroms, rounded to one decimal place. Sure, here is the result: -11.9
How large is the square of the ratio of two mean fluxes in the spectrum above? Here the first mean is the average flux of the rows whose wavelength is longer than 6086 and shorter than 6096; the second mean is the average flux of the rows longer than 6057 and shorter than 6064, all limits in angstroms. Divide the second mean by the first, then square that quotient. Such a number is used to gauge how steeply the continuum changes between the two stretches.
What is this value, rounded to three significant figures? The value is 1.03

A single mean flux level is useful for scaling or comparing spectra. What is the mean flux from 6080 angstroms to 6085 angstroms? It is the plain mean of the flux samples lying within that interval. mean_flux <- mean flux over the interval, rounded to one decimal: 14.2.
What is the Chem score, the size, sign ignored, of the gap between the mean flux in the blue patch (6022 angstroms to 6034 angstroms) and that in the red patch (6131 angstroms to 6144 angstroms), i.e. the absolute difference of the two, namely 0.39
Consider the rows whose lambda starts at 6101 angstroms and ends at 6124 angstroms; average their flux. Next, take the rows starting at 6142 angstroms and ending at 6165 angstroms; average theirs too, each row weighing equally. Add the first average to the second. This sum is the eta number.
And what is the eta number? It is 28.1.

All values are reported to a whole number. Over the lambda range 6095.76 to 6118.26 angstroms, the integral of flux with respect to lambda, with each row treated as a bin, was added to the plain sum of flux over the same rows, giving 545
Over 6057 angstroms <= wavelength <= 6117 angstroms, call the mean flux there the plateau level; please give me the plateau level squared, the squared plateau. 203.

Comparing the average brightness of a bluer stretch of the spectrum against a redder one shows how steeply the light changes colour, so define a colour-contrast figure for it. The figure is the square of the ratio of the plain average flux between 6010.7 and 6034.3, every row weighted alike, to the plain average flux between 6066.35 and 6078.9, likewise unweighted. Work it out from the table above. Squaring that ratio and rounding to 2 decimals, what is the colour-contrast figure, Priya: 1.00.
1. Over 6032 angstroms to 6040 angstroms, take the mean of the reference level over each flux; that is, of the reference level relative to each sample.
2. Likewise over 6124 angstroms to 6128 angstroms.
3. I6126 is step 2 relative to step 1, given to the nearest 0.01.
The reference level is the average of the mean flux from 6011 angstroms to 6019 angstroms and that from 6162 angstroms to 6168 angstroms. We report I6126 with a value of 1.02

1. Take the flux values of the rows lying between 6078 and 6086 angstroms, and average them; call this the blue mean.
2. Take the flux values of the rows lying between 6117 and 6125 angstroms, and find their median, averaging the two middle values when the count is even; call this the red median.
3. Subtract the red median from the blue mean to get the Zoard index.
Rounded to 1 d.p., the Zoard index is 0.2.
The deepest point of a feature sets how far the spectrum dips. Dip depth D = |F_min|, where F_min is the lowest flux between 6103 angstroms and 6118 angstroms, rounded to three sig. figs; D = 13.8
